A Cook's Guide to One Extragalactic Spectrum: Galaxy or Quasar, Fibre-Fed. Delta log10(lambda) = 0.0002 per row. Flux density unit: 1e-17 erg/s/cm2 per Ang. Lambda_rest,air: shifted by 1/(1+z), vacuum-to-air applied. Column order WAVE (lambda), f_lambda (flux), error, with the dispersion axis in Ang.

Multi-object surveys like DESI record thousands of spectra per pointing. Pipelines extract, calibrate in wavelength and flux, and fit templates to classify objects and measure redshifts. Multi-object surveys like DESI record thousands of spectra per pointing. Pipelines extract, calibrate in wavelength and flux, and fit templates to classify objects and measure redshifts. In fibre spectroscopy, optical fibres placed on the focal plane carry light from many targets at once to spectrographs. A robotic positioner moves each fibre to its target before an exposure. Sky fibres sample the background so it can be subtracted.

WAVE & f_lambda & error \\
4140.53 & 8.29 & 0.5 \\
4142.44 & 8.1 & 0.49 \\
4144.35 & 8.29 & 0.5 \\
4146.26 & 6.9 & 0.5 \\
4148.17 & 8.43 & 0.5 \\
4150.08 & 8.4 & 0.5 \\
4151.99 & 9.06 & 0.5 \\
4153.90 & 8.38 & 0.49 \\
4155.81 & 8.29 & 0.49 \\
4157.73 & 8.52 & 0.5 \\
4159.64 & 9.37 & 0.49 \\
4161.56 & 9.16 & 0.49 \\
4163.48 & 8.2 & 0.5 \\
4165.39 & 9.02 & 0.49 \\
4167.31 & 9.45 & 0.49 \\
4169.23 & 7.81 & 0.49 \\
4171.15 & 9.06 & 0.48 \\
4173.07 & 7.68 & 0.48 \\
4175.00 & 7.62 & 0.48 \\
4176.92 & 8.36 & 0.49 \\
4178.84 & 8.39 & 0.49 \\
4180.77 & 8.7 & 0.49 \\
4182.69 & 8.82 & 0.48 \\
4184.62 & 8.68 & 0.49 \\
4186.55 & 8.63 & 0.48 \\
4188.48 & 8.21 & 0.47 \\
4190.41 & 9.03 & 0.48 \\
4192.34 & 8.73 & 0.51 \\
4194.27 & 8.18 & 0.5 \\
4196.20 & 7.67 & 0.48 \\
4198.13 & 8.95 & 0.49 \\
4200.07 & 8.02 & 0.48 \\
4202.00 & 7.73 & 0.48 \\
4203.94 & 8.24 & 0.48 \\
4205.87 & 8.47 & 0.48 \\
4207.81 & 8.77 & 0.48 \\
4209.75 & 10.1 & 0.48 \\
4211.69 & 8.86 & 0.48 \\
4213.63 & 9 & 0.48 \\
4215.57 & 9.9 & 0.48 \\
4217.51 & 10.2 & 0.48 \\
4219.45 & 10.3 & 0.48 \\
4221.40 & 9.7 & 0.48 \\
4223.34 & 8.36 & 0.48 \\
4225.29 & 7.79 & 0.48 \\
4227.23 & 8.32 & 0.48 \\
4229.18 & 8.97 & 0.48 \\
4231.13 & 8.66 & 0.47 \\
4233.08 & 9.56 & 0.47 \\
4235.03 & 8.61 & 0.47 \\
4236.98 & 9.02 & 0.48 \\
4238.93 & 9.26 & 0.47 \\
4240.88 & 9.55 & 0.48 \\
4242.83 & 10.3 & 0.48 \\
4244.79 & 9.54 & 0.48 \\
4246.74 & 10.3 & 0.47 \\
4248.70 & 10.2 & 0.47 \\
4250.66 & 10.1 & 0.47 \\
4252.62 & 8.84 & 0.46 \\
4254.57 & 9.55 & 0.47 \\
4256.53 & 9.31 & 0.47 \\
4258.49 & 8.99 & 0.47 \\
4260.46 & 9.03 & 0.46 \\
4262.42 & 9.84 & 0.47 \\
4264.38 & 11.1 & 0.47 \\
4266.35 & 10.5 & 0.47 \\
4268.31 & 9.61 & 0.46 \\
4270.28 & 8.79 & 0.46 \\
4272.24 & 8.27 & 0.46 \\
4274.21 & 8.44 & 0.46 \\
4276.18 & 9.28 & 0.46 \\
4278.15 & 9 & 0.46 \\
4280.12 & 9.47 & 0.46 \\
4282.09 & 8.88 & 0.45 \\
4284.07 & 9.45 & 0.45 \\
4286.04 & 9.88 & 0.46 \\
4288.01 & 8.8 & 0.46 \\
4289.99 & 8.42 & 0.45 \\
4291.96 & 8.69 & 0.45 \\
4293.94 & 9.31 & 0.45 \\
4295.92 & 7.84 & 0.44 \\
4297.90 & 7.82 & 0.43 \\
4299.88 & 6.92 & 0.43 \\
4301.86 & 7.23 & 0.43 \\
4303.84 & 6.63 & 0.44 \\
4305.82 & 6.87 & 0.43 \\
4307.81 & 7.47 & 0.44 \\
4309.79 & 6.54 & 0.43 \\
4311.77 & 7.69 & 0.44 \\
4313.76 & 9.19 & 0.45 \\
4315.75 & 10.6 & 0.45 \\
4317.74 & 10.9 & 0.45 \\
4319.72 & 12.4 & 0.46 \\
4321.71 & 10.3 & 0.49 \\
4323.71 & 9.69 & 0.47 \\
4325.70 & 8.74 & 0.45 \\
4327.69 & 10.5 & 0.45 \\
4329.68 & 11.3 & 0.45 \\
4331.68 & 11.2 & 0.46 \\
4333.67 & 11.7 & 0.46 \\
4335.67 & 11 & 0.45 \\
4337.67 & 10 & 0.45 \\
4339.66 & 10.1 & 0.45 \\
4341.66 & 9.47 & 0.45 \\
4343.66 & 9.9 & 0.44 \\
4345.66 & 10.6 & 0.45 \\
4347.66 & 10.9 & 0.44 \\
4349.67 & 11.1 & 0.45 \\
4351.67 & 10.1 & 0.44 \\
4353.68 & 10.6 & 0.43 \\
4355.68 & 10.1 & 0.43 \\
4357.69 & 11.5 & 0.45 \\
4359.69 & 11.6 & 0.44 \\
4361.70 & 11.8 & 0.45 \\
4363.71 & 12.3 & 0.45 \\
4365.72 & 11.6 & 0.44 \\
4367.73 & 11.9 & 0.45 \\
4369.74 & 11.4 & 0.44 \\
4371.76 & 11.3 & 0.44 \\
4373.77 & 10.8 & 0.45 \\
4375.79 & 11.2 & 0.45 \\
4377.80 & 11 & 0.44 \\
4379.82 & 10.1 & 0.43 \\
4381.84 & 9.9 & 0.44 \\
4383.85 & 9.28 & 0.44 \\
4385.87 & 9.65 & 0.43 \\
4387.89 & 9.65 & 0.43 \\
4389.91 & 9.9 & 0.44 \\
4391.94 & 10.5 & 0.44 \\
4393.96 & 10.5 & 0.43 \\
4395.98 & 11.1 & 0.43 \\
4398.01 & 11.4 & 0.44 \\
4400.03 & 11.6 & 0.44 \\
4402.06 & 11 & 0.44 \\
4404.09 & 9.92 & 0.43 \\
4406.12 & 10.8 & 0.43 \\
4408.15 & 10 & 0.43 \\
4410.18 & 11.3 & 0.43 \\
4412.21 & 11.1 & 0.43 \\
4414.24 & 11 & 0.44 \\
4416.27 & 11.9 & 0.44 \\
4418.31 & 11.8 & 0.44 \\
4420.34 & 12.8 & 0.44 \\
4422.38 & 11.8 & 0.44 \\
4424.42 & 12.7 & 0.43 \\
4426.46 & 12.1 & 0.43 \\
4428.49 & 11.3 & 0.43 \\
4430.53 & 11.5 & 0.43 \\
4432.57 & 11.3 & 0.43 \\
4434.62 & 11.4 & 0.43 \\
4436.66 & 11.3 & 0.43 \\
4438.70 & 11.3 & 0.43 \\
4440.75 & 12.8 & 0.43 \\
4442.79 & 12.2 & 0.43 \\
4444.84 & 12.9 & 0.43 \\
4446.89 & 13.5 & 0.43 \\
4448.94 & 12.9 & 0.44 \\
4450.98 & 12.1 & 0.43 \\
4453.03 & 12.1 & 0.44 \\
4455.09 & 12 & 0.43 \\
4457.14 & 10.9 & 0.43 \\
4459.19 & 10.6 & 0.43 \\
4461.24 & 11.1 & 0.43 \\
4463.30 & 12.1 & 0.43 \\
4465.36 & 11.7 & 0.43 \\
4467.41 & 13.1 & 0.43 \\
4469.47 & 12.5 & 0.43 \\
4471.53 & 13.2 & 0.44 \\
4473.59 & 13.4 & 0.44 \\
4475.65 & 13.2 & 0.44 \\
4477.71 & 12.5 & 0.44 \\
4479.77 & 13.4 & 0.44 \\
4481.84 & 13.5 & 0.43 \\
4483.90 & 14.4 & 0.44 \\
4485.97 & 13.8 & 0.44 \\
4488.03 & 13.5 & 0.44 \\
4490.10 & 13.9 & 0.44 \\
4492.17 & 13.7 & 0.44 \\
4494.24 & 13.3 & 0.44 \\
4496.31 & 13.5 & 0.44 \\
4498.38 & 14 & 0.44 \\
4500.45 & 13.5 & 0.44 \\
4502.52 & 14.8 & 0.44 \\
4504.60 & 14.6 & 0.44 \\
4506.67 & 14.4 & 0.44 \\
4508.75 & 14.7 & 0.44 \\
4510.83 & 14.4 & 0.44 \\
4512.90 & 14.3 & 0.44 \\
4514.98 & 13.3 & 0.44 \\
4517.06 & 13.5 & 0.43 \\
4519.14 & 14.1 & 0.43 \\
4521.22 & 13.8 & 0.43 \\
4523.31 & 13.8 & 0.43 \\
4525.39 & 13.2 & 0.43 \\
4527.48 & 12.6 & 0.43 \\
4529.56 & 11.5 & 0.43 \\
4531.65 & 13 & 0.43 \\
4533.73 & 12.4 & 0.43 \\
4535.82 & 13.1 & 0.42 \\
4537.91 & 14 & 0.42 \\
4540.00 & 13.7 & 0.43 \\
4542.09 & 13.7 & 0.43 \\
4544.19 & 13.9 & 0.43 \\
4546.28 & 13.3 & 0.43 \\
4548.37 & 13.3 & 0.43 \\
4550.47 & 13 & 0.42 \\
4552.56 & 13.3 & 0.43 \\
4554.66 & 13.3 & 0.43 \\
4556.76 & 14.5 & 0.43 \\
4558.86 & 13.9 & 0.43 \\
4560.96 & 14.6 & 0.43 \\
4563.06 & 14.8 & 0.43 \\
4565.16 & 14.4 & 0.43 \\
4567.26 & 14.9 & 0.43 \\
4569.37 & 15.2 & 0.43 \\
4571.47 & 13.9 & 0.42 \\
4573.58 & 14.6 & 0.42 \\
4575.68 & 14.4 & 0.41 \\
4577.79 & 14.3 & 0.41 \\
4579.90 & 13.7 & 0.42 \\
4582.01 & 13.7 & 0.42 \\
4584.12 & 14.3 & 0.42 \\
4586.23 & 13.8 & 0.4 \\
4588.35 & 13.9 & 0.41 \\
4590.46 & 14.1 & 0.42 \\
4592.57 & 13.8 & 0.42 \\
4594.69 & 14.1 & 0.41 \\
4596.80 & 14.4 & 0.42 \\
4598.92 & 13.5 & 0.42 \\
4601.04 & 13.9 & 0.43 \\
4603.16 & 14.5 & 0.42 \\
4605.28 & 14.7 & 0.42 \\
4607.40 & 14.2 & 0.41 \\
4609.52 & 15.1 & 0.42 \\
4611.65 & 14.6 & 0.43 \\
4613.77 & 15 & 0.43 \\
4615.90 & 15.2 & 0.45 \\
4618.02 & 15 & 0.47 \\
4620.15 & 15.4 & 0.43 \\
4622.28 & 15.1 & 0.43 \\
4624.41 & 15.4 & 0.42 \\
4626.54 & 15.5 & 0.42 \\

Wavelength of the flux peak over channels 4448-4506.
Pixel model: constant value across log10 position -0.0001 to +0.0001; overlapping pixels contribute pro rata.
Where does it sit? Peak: 4502.52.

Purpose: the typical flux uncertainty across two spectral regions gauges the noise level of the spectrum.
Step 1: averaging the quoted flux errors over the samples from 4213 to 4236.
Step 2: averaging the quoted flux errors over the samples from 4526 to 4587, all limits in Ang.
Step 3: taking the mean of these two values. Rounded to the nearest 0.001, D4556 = 0.451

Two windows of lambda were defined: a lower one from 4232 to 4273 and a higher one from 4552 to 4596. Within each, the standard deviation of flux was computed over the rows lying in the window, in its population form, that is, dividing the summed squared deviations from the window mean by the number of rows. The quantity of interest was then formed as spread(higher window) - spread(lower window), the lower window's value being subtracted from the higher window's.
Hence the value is -0.2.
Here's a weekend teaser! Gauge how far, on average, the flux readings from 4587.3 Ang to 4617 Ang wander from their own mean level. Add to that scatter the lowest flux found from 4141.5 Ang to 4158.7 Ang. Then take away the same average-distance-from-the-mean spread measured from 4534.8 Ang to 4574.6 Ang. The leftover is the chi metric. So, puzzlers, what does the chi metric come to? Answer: 6.8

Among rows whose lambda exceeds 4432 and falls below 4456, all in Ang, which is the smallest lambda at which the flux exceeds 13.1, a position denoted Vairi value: 4446.89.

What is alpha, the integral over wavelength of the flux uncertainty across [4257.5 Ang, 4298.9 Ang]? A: 18.9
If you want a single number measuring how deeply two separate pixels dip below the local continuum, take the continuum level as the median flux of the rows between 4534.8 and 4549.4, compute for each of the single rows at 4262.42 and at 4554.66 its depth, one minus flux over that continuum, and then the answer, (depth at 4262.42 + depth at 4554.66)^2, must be 0.10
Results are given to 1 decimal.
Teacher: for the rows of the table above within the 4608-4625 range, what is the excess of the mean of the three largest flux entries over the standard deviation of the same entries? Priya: 15.1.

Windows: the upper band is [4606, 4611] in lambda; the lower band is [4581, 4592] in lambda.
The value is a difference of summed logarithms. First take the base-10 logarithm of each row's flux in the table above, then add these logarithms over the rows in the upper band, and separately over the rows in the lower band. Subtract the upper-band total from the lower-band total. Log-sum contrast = 3.4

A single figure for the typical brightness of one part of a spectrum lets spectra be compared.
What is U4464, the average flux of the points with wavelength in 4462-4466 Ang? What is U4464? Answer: 12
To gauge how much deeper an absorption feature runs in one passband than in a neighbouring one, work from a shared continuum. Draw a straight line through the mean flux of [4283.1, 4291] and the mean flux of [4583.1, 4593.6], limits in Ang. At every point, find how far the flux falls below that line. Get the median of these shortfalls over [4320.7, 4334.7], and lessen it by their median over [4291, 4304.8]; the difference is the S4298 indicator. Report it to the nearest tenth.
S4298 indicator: -2.2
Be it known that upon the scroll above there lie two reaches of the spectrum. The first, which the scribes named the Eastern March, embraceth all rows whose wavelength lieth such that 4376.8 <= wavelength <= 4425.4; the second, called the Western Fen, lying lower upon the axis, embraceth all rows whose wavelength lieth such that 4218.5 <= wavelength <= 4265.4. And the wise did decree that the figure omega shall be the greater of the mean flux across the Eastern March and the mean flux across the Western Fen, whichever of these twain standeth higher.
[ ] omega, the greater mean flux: 11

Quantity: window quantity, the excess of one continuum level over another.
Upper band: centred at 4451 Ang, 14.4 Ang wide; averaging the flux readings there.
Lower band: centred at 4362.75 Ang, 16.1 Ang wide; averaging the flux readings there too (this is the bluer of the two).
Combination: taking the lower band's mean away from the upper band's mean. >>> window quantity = 0.8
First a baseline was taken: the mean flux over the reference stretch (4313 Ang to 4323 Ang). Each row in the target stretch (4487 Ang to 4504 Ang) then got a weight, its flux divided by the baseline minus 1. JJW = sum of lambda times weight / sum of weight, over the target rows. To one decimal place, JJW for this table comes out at 4495.6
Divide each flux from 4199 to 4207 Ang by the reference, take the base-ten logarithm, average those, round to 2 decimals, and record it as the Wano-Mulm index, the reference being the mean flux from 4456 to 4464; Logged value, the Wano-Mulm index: -0.14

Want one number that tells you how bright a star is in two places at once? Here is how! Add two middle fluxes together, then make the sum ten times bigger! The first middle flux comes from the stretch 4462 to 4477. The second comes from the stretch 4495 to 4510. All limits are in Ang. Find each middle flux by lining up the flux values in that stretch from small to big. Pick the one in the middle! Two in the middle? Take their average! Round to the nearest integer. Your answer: 275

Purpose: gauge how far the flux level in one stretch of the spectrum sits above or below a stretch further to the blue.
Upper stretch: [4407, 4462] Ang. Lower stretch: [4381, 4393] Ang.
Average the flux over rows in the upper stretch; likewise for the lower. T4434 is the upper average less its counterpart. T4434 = 2.0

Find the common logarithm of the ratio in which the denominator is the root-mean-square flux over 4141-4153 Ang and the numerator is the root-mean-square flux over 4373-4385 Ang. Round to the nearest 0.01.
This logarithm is 0.10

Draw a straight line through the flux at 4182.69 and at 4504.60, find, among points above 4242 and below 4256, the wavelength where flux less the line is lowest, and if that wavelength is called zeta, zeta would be 4252.62 Ang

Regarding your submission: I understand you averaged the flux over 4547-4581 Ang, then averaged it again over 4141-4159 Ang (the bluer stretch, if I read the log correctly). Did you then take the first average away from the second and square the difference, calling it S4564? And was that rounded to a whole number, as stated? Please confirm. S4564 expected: 34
